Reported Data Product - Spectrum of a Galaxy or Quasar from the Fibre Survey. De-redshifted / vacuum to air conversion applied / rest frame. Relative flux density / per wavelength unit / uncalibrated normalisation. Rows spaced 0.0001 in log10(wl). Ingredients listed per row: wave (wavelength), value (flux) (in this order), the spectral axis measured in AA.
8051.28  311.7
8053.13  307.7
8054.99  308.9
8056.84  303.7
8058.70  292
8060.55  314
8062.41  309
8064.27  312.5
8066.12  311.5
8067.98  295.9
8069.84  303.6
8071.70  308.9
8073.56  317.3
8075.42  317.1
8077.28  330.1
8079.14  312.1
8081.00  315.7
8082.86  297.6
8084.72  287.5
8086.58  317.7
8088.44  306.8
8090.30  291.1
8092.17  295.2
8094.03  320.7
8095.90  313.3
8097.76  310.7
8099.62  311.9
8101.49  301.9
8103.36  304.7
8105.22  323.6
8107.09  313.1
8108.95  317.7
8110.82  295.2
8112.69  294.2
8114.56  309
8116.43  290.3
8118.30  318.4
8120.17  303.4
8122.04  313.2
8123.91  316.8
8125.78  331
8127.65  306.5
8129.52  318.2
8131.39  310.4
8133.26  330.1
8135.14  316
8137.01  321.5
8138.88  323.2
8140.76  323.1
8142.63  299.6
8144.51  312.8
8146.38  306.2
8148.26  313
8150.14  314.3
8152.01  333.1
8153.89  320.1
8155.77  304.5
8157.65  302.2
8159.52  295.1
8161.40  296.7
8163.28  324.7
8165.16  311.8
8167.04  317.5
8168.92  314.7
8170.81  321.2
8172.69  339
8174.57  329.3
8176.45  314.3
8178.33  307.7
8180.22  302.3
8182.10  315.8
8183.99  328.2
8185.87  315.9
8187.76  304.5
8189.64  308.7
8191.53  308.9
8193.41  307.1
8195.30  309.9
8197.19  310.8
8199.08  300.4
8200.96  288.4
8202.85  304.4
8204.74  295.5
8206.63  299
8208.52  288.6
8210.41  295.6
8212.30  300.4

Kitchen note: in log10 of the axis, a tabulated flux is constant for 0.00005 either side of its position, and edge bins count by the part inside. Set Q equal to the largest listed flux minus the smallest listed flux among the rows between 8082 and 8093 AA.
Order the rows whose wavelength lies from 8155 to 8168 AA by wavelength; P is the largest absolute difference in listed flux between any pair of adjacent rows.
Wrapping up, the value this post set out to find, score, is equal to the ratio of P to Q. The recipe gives 0.93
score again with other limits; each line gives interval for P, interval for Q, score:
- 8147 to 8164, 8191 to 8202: 1.25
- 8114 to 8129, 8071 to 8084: 0.86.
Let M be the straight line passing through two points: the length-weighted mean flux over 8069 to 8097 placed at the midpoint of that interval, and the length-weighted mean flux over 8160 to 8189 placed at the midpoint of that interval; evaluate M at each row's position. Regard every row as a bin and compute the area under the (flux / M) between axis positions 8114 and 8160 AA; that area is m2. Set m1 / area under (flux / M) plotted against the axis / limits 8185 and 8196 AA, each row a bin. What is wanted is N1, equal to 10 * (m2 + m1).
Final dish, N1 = 568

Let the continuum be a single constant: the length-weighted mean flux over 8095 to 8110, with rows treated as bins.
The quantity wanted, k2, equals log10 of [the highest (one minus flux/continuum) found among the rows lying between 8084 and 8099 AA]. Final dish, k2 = -1.10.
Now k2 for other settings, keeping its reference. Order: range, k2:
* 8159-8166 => -1.26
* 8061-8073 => -1.28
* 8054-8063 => -1.19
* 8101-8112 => -1.27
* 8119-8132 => -1.55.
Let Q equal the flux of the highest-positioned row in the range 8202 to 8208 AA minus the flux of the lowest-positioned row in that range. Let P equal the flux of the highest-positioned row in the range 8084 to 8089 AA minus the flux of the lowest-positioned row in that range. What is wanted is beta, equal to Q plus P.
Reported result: 14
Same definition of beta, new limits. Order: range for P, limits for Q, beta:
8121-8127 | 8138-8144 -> -6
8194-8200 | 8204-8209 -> -16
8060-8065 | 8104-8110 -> -7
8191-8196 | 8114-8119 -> 10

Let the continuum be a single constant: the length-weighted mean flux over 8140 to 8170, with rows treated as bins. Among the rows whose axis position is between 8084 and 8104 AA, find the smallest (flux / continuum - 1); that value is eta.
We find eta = -0.08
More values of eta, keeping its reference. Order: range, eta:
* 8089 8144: -0.07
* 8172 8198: -0.03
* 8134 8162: -0.05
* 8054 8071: -0.06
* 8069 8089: -0.08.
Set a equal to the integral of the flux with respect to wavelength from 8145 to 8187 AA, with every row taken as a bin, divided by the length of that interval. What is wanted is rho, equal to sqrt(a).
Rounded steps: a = 315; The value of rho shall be 17.74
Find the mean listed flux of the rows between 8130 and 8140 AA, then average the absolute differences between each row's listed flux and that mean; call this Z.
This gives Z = 5.6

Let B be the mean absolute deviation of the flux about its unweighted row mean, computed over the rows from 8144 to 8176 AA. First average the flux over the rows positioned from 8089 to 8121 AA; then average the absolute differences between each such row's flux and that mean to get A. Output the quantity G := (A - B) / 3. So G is -0.06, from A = 9.2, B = 9.34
